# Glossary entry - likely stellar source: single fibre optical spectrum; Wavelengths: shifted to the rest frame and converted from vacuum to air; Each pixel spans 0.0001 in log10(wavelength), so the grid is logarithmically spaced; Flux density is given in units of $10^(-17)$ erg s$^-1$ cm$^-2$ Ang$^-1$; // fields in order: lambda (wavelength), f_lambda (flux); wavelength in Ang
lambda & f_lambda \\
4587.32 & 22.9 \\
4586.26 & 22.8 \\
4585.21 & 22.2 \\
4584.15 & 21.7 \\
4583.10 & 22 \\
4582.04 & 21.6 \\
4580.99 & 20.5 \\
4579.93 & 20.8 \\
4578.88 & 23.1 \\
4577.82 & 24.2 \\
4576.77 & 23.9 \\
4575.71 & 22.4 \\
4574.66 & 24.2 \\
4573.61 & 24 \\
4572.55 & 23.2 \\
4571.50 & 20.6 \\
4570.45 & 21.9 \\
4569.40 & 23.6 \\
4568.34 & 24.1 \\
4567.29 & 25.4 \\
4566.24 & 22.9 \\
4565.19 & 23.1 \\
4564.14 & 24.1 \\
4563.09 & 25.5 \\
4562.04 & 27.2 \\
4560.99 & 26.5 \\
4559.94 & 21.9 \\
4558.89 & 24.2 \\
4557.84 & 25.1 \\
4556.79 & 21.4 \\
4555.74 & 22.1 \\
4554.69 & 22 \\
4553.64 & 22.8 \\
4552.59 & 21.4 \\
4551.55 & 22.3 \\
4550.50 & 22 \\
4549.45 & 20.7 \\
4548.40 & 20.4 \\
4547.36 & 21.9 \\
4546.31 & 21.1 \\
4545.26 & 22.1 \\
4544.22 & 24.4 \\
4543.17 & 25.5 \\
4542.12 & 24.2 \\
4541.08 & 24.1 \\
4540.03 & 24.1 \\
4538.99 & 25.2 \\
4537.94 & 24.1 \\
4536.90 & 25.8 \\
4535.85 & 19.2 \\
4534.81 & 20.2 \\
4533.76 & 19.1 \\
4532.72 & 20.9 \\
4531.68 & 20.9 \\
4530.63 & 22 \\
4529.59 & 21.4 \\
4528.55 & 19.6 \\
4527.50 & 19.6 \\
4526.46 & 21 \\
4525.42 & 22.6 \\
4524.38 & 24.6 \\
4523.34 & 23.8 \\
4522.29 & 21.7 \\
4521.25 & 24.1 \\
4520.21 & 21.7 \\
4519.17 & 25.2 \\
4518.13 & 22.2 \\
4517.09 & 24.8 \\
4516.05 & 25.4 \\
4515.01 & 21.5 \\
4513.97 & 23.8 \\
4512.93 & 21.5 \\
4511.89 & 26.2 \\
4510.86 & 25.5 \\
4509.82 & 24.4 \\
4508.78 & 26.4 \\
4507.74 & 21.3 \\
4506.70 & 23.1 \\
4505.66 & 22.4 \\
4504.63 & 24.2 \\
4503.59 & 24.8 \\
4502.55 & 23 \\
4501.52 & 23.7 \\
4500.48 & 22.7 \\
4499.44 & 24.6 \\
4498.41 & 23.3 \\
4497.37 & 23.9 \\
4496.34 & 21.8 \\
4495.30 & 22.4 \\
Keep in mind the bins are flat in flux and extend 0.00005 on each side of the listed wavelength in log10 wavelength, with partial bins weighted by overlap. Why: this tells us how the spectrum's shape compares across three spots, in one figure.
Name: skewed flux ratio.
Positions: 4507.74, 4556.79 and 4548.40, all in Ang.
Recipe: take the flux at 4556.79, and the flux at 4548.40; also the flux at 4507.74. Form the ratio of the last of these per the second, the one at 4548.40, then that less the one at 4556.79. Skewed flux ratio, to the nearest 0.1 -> -20.4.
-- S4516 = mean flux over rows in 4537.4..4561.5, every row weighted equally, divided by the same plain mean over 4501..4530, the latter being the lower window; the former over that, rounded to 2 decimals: 0.99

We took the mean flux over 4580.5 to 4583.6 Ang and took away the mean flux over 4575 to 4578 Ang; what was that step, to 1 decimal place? -2.1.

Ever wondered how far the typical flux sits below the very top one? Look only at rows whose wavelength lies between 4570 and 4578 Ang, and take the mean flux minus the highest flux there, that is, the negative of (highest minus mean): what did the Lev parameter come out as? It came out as -1.2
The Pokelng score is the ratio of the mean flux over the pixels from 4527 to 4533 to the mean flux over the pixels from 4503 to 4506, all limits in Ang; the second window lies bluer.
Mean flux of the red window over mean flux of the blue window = 0.87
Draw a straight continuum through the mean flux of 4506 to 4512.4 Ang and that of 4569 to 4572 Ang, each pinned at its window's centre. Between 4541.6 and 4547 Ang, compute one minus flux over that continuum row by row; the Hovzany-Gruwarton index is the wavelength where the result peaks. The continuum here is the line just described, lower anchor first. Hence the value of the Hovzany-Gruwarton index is 4546.31 Ang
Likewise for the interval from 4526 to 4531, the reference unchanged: 4527.50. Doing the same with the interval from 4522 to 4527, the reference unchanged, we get 4526.46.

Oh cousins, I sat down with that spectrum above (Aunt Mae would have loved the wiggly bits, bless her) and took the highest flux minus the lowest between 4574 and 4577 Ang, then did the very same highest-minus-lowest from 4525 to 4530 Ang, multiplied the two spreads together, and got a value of 5.4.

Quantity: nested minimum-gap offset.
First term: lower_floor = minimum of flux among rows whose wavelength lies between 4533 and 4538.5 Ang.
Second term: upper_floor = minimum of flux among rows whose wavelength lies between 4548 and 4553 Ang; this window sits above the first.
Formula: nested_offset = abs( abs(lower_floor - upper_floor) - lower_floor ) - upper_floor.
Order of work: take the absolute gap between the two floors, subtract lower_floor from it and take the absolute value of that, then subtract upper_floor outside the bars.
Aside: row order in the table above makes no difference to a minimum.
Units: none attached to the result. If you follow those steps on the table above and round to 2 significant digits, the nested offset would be -2.6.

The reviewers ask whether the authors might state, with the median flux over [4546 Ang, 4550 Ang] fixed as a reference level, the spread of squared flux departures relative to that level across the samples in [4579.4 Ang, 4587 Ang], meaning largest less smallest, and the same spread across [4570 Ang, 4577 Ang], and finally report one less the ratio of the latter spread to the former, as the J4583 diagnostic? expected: -2.0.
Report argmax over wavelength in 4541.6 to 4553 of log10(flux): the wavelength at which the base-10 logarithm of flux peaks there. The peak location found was 4543.17 Ang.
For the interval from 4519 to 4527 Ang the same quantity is 4519.17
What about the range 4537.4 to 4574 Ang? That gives 4562.04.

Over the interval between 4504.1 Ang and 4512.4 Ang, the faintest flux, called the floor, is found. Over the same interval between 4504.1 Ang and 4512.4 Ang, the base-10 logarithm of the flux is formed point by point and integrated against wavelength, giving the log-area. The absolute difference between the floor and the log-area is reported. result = 9.8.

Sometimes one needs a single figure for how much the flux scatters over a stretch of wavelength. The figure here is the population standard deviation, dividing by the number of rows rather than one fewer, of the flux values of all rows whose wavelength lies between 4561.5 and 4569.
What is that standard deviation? 1.4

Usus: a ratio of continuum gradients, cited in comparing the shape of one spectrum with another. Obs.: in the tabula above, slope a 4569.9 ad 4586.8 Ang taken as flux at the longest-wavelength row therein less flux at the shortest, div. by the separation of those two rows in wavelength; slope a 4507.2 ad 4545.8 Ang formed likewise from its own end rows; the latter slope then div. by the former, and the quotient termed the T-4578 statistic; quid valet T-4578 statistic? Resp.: 0.4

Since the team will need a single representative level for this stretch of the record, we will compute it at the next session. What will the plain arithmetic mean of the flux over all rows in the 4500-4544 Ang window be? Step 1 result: 23.0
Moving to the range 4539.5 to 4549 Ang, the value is 23.1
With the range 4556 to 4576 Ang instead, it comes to 23.8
